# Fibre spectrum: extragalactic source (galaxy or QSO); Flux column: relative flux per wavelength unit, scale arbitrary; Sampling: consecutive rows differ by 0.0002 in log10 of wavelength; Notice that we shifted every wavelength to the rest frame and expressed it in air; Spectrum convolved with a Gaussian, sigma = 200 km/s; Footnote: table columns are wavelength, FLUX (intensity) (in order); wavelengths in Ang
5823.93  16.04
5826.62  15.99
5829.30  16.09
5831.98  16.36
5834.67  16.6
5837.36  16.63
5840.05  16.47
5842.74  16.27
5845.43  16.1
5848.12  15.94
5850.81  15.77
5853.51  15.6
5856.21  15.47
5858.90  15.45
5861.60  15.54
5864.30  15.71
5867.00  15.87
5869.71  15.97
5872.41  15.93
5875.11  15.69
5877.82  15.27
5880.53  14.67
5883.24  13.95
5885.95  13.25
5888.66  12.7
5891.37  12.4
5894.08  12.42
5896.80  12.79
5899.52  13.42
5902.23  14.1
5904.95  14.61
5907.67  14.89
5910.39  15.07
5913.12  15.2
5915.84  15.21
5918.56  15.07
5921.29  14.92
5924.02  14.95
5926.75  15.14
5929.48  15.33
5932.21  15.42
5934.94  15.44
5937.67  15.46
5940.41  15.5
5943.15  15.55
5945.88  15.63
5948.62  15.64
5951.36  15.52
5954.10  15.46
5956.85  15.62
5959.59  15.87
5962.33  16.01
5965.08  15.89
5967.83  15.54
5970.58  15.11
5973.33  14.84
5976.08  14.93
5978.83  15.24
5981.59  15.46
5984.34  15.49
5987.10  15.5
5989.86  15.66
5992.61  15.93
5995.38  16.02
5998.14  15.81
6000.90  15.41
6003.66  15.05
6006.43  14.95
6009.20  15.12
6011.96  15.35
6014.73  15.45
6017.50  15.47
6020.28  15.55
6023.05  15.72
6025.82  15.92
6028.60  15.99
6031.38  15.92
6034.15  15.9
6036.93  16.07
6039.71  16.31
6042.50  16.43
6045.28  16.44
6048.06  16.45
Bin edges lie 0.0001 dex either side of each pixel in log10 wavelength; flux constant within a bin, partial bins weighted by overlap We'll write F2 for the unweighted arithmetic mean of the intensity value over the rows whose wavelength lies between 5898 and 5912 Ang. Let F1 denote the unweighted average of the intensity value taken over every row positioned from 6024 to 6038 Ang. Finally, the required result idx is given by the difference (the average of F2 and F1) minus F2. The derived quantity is 0.77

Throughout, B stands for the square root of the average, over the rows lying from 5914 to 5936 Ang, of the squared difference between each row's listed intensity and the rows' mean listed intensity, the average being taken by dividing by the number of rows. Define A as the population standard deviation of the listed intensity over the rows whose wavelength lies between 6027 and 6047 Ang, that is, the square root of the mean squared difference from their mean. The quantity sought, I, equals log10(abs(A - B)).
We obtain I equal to -1.51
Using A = 0.219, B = 0.19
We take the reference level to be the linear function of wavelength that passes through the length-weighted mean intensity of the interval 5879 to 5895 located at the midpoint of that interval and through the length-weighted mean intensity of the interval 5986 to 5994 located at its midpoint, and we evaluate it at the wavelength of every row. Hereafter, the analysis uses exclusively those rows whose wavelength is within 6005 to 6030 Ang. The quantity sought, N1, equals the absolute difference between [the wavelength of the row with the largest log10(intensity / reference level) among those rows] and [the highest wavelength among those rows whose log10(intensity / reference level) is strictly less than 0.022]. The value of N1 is 0.0 Ang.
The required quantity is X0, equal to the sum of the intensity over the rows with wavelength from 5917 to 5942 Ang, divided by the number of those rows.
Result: 15.25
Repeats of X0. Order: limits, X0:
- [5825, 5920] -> 15.10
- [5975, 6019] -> 15.43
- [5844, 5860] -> 15.72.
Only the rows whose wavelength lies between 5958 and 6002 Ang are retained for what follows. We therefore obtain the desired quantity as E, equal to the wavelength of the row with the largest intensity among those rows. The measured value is 5995.38 Ang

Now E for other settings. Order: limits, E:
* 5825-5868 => 5837.36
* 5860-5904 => 5869.71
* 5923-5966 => 5962.33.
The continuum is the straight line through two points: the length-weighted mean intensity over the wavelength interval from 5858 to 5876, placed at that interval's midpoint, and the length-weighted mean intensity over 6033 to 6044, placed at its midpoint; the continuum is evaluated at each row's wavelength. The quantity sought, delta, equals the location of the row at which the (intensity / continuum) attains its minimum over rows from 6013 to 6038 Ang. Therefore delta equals 6014.73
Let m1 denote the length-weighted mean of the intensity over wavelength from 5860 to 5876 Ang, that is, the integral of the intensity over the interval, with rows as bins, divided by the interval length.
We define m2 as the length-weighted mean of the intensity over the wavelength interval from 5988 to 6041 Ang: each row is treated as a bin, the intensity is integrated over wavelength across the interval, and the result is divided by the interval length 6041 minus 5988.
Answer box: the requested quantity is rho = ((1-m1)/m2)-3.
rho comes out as -3.94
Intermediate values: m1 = 15.8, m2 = 15.7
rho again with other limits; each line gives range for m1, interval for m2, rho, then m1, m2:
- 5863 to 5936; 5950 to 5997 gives -3.88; 14.6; 15.5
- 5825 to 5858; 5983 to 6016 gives -3.98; 16.1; 15.5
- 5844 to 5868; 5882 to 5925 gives -4.05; 15.7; 14.1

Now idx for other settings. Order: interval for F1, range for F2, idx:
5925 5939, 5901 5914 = 0.29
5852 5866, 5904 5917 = 0.28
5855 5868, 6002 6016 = 0.21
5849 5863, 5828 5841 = -0.43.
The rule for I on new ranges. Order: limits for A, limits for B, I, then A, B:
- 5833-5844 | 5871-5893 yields 0.05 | 0.142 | 1.28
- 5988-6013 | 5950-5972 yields -0.99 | 0.373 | 0.27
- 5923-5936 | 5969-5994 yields -0.84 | 0.186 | 0.33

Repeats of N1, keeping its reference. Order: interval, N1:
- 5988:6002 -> 5.5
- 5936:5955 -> 16.4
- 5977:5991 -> 0.0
